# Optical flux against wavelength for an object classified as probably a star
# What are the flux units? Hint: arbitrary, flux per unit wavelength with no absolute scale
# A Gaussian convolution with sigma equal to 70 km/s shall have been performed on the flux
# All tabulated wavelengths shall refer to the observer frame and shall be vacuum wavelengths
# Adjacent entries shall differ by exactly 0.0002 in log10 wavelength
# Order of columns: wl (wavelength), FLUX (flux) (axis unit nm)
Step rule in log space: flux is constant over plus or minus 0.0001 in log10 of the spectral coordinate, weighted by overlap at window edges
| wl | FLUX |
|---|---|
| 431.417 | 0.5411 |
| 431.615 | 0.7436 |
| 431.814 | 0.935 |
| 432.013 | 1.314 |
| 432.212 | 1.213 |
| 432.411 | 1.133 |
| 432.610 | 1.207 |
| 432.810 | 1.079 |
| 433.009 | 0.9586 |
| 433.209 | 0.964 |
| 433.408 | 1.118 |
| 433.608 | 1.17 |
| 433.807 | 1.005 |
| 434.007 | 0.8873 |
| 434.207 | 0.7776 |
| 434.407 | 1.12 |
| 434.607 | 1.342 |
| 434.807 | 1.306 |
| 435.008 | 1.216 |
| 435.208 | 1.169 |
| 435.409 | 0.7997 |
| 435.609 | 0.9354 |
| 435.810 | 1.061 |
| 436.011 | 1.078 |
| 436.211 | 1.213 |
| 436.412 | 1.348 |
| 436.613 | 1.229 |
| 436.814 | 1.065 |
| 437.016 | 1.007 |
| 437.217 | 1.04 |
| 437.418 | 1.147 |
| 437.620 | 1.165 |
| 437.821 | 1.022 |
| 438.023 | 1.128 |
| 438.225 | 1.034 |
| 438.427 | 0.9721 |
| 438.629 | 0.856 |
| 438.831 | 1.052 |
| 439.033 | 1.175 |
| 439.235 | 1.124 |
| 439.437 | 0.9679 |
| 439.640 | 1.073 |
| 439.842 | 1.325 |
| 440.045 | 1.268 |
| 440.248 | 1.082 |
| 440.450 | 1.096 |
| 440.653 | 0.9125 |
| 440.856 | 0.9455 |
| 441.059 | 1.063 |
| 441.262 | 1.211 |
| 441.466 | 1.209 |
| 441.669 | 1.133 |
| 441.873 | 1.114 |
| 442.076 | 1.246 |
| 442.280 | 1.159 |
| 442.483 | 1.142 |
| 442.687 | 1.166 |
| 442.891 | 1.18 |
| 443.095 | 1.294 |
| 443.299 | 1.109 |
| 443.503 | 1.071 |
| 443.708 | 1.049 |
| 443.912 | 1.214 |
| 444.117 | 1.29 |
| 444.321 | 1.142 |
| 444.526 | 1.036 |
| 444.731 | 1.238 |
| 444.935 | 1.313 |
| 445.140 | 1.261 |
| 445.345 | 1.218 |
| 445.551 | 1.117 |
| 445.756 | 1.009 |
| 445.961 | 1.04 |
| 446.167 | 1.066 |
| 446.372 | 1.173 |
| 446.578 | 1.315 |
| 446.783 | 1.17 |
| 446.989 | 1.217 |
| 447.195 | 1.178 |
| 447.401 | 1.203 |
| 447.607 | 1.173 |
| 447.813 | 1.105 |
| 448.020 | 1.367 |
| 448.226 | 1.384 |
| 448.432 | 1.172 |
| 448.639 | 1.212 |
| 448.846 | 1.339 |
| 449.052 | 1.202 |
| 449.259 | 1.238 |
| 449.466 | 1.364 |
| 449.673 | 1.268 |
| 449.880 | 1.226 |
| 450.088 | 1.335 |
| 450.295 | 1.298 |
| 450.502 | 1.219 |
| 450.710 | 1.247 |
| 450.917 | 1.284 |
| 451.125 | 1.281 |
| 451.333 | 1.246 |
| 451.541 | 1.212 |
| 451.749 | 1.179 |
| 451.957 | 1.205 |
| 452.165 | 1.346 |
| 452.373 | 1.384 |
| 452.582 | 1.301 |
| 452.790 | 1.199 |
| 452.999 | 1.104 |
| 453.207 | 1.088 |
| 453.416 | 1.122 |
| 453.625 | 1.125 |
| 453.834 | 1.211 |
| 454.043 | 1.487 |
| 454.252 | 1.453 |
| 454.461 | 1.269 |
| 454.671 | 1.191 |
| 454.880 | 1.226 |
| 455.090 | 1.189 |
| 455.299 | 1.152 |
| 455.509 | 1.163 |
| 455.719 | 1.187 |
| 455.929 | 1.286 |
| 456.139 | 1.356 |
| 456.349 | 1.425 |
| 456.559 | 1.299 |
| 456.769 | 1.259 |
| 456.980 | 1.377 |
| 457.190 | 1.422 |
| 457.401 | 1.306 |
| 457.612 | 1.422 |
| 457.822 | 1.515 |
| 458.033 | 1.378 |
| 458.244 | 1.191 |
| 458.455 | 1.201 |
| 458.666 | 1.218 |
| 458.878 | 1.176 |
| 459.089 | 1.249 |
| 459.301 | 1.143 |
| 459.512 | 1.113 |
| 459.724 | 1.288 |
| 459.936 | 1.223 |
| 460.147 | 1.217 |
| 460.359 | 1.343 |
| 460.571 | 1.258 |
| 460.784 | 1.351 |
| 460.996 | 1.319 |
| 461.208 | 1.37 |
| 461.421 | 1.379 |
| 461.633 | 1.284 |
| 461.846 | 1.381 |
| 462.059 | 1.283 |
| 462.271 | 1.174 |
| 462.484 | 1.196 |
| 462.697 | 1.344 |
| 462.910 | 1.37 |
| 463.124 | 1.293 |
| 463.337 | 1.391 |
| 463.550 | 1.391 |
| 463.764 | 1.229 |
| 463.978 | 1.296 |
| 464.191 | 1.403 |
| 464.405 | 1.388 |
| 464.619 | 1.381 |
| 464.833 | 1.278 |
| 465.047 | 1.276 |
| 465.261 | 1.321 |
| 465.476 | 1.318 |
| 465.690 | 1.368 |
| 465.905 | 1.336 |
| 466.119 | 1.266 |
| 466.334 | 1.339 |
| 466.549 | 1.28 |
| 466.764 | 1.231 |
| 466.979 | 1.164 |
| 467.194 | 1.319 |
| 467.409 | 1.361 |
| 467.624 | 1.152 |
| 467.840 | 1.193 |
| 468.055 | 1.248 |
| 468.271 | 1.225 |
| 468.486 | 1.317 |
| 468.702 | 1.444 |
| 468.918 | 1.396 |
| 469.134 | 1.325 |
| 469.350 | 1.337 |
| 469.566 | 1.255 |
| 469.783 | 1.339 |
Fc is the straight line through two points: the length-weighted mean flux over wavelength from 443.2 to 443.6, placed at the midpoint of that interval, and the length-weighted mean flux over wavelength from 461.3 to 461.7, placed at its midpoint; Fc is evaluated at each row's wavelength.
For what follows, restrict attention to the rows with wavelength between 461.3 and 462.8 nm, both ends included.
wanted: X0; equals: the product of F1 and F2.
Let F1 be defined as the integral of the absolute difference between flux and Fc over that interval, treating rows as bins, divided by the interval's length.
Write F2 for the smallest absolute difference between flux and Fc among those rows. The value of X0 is 0.001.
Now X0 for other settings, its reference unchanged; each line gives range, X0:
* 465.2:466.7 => 0.002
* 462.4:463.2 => 0.001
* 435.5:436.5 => 0.008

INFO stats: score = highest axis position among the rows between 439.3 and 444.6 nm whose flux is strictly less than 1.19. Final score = 444.526 nm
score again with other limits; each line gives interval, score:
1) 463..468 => 467.624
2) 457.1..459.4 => 459.301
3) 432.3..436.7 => 436.011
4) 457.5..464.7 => 462.271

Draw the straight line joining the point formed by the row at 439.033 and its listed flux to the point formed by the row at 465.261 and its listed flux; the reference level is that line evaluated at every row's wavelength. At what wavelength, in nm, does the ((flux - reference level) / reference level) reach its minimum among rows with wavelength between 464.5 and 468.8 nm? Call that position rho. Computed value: 467.624 nm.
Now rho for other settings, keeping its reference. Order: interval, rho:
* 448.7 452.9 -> 451.749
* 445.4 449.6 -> 445.756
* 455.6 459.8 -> 459.512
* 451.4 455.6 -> 453.207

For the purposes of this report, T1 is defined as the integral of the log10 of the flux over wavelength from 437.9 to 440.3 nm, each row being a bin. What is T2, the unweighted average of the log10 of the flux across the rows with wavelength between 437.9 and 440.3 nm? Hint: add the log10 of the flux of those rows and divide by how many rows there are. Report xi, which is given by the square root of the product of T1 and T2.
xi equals 0.052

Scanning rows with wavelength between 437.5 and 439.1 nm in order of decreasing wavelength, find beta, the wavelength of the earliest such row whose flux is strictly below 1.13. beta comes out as 438.831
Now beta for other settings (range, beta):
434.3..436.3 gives 436.011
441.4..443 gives 441.873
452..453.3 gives 453.207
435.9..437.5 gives 437.217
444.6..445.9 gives 445.756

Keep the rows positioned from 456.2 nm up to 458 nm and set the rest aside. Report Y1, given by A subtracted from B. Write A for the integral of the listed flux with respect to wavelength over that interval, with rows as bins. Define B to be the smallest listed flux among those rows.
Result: -1.221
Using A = 2.48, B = 1.259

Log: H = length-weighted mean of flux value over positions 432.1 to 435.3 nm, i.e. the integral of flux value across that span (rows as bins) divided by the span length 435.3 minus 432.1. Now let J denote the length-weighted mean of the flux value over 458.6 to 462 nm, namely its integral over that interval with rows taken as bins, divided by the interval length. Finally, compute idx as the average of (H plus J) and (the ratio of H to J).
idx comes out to 1.62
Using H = 1.10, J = 1.270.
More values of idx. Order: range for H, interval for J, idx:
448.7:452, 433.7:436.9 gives 1.75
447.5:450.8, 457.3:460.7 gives 1.76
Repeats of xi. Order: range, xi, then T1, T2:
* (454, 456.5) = 0.167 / 0.26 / 0.11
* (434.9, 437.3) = 0.057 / 0.09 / 0.04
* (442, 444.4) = 0.105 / 0.16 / 0.07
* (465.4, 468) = 0.170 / 0.27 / 0.11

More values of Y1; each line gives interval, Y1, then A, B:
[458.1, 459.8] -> -0.926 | 2.04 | 1.113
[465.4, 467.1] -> -1.025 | 2.19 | 1.164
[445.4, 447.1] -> -0.930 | 1.94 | 1.009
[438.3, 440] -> -0.970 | 1.83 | 0.856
